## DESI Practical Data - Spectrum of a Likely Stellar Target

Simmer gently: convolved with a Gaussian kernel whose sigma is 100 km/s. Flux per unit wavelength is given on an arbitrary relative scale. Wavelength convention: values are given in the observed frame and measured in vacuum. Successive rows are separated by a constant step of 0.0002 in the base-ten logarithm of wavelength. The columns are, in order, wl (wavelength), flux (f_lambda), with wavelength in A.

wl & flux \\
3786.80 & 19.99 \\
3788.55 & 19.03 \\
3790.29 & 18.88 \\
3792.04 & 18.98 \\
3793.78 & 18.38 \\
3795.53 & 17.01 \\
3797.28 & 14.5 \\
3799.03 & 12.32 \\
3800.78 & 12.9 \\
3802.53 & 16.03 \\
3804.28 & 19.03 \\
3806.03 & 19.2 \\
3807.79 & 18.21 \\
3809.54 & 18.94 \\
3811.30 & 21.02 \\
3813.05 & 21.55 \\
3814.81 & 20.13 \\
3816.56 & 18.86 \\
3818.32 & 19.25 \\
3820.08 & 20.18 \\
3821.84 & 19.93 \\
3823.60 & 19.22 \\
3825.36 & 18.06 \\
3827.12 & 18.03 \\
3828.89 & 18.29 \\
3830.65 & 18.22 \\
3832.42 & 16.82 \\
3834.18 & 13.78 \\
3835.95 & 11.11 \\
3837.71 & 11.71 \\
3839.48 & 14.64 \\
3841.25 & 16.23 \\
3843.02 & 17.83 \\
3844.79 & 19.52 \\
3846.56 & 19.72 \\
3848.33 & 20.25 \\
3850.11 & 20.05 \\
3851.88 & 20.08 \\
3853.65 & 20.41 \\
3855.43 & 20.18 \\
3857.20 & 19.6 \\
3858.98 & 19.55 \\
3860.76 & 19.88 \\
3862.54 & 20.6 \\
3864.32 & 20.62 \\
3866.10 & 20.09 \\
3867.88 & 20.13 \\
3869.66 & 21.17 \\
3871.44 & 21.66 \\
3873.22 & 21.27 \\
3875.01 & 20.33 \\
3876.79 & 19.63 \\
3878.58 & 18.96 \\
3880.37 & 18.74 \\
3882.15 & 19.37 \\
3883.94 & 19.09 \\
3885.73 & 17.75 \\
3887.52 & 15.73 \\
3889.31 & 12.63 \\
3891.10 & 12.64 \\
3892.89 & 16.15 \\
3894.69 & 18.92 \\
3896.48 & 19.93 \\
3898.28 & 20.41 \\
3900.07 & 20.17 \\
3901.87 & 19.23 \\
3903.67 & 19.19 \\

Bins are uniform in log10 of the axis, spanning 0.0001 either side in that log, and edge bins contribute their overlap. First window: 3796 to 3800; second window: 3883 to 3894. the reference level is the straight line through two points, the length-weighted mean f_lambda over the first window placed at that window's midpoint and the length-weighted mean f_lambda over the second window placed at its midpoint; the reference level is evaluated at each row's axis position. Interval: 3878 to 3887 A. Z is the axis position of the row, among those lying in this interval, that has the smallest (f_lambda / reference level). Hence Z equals 3885.73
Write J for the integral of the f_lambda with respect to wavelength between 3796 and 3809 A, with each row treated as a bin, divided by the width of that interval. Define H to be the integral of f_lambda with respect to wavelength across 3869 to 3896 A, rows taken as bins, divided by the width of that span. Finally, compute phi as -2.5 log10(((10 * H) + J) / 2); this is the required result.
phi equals -4.99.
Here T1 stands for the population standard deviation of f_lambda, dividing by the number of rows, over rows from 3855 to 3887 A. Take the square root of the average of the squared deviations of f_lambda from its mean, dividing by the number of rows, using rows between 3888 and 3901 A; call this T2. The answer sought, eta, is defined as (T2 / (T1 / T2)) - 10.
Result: 1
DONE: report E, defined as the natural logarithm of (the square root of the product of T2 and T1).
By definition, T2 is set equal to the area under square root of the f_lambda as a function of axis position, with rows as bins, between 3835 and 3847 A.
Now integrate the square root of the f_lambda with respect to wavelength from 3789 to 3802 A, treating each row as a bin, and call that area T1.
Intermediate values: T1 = 52.2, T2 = 47.2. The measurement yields 3.91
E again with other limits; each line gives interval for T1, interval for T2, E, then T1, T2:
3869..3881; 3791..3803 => 3.92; 54.0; 47.5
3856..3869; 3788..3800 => 3.98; 58.3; 49.2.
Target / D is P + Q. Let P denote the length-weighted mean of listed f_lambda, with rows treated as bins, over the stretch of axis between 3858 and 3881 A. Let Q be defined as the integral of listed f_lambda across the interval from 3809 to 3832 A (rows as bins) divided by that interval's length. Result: 39.5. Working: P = 20.2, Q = 19.3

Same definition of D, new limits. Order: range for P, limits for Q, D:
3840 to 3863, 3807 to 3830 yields 38.8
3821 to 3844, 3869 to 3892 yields 34.8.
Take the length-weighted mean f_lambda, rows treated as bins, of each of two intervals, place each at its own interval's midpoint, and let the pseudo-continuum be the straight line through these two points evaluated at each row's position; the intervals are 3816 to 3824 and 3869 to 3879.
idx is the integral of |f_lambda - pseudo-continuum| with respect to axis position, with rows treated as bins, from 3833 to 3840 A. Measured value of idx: 49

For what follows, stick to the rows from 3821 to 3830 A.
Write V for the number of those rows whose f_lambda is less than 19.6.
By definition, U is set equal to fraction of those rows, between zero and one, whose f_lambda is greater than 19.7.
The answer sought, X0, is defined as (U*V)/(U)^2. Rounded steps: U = 0.2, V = 4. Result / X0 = 20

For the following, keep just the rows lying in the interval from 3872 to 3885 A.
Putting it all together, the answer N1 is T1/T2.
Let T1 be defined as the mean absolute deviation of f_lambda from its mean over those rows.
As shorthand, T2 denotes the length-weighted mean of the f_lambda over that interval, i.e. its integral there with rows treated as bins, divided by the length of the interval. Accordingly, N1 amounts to 0.03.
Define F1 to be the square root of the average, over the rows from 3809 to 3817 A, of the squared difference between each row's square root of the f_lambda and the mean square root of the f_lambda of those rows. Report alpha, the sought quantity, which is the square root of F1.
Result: 0.35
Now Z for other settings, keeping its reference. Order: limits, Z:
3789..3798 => 3797.28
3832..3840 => 3835.95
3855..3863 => 3858.98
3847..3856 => 3855.43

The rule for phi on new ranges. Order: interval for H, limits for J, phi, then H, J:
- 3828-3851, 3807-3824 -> -4.93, 16.8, 19.8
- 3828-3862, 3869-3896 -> -4.98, 17.8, 18.3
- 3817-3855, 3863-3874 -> -4.99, 17.8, 20.8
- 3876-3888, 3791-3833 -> -5.02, 18.5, 18.1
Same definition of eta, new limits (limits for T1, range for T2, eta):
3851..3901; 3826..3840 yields -7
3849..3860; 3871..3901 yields 12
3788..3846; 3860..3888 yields -9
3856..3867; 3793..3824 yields 5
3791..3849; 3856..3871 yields -10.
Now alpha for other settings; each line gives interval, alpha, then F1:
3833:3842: 0.51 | 0.26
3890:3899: 0.60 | 0.36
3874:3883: 0.25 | 0.06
